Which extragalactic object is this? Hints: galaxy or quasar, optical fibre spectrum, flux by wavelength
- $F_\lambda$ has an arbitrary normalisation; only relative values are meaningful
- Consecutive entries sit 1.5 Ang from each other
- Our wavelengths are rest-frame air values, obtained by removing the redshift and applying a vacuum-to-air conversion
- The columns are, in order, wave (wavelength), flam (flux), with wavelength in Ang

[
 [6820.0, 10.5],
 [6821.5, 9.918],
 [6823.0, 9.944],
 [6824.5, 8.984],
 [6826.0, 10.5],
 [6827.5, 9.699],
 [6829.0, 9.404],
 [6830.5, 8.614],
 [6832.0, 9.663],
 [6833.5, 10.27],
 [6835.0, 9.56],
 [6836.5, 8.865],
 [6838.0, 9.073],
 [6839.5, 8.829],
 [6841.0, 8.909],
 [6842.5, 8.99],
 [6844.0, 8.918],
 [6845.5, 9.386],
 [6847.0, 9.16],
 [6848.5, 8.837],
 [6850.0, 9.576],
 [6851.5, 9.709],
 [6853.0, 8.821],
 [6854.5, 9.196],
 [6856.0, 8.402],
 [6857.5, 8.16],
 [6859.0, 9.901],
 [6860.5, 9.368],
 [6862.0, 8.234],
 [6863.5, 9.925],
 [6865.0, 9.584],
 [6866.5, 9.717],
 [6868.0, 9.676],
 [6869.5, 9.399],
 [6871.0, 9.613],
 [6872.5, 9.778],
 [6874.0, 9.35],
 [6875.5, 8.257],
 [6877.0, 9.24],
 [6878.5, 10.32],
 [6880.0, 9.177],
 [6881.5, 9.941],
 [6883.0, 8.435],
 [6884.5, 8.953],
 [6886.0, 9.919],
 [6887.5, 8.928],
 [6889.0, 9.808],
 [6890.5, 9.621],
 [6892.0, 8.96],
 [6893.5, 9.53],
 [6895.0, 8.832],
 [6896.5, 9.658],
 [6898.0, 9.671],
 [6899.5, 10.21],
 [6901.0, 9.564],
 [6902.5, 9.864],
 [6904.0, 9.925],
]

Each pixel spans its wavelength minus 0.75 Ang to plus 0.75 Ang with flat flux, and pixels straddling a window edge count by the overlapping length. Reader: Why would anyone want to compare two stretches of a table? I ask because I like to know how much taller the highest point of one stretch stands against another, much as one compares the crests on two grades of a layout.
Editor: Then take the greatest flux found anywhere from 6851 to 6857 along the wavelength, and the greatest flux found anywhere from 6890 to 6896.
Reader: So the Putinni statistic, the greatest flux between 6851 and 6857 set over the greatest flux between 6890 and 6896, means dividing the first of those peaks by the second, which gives 1.01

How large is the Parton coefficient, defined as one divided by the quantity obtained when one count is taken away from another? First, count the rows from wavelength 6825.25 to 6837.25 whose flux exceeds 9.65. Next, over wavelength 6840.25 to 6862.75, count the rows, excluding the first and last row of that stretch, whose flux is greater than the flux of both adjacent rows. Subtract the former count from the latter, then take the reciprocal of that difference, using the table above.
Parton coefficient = 1.0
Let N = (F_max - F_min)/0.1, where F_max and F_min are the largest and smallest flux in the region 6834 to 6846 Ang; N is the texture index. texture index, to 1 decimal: 7.3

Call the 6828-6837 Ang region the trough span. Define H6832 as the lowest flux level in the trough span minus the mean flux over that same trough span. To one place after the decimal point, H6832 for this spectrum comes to -0.8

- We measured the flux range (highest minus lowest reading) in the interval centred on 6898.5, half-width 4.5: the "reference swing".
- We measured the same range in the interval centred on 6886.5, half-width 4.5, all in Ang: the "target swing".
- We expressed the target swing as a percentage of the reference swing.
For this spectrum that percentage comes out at 108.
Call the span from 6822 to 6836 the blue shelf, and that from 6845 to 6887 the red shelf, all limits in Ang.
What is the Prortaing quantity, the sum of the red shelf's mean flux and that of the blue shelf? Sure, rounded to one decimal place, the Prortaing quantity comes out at 18.9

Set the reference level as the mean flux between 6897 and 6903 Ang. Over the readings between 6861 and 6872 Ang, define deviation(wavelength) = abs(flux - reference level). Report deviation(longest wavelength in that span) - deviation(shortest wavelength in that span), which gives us -1.4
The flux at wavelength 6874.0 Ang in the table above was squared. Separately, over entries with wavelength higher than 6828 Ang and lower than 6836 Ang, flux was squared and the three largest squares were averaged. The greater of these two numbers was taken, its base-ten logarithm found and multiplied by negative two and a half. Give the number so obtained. -4.96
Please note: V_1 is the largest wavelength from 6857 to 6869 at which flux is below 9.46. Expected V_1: 6862.0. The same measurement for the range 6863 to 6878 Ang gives 6877.0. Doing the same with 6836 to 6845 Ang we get 6844.0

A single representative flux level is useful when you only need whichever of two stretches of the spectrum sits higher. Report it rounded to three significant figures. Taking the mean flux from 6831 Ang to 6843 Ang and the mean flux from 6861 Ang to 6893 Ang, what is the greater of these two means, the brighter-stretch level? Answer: 9.37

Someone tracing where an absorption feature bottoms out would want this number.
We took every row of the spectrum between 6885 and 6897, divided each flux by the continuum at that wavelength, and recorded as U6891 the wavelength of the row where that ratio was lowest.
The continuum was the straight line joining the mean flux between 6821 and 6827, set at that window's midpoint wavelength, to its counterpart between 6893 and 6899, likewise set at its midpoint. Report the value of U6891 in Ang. 6895.0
